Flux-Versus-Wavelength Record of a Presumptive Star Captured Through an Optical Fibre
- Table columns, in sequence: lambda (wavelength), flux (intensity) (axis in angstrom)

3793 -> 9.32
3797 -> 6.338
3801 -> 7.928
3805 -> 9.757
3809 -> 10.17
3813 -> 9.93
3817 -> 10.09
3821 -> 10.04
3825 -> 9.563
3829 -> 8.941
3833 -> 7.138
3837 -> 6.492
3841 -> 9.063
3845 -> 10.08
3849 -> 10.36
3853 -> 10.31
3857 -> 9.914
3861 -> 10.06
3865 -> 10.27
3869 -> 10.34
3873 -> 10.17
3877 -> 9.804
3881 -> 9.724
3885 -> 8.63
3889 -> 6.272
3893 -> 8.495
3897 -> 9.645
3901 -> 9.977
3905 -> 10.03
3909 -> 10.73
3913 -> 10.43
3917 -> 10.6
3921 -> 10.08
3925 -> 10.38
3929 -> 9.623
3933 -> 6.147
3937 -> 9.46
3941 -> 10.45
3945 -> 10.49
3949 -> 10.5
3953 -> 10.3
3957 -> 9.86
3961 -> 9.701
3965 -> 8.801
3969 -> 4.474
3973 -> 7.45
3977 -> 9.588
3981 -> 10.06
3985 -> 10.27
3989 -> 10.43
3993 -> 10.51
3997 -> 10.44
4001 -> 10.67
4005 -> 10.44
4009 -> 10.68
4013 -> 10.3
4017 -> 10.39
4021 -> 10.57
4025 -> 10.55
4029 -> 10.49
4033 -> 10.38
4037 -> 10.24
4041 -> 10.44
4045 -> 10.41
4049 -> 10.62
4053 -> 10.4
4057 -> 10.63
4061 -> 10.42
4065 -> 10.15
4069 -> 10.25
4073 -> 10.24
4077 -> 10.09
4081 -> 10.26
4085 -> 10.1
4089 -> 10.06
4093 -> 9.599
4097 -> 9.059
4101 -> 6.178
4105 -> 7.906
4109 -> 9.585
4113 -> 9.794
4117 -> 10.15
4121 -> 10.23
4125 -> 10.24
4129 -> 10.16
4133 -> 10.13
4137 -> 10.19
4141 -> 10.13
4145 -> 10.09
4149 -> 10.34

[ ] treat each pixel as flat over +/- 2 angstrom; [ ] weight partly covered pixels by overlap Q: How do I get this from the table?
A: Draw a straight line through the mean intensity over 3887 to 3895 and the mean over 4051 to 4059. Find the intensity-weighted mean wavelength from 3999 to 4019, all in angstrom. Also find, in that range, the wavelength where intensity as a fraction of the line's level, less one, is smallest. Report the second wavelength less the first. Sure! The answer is 4.1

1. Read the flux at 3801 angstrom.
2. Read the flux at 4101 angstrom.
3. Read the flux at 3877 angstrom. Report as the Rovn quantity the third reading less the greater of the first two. 1.9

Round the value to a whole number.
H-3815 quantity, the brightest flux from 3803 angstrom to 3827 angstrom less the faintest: 1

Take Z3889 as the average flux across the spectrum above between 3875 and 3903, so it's 8.9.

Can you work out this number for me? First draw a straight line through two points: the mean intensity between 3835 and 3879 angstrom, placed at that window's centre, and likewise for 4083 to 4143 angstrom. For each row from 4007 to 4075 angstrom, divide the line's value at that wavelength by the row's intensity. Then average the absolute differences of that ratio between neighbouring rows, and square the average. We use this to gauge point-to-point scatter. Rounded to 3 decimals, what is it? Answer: 0.000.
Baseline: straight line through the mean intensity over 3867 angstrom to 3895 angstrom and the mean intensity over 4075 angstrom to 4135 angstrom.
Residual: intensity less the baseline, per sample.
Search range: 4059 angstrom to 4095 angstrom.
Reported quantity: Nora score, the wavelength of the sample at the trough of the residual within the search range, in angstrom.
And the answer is 4093 angstrom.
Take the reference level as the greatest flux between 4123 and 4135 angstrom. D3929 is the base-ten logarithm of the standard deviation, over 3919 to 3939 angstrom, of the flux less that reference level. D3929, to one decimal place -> 0.2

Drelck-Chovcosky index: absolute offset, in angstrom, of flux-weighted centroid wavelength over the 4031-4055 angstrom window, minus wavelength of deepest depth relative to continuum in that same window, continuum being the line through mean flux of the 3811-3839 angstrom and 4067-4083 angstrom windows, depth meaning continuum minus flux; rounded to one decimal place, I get 6.0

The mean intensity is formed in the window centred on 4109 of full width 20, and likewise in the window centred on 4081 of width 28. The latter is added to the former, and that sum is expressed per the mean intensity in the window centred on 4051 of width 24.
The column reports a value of 1.8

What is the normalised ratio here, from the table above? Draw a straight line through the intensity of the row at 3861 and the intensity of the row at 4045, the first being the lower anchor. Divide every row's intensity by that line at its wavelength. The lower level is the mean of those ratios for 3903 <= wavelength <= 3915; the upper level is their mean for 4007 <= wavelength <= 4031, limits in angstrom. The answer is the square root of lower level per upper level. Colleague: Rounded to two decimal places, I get 1.01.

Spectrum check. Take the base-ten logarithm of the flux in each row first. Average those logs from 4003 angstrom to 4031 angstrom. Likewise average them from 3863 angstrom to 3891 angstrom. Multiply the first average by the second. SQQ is 0.98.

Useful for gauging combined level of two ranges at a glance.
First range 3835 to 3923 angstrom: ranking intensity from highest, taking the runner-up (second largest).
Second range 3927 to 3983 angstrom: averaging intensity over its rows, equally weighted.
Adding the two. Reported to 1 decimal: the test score 19.7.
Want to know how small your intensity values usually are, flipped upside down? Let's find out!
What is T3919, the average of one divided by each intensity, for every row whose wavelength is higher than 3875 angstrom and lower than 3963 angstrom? 0.106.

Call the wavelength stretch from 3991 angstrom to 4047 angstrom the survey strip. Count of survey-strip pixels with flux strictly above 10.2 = 14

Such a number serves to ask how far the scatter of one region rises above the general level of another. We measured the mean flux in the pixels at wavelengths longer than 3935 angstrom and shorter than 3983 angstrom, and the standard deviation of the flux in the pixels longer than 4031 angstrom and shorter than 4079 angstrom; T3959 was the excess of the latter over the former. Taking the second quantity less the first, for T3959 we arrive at -9.1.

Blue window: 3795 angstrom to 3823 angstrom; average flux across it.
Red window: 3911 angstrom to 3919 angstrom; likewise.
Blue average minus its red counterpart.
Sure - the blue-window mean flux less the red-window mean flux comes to -1.3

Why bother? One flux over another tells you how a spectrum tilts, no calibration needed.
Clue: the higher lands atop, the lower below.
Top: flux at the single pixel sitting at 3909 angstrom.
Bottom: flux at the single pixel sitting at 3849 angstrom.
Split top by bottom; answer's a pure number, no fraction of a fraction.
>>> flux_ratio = 1.04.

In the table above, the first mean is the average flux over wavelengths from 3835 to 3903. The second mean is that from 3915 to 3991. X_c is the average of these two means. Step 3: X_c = 9.4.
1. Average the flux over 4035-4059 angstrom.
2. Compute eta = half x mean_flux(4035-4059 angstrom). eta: 5.23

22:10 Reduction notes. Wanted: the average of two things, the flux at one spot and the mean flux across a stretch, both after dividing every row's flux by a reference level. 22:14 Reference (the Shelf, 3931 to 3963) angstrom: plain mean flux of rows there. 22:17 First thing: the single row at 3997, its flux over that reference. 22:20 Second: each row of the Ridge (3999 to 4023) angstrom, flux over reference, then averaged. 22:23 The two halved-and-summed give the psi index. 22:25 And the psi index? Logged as 1.09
